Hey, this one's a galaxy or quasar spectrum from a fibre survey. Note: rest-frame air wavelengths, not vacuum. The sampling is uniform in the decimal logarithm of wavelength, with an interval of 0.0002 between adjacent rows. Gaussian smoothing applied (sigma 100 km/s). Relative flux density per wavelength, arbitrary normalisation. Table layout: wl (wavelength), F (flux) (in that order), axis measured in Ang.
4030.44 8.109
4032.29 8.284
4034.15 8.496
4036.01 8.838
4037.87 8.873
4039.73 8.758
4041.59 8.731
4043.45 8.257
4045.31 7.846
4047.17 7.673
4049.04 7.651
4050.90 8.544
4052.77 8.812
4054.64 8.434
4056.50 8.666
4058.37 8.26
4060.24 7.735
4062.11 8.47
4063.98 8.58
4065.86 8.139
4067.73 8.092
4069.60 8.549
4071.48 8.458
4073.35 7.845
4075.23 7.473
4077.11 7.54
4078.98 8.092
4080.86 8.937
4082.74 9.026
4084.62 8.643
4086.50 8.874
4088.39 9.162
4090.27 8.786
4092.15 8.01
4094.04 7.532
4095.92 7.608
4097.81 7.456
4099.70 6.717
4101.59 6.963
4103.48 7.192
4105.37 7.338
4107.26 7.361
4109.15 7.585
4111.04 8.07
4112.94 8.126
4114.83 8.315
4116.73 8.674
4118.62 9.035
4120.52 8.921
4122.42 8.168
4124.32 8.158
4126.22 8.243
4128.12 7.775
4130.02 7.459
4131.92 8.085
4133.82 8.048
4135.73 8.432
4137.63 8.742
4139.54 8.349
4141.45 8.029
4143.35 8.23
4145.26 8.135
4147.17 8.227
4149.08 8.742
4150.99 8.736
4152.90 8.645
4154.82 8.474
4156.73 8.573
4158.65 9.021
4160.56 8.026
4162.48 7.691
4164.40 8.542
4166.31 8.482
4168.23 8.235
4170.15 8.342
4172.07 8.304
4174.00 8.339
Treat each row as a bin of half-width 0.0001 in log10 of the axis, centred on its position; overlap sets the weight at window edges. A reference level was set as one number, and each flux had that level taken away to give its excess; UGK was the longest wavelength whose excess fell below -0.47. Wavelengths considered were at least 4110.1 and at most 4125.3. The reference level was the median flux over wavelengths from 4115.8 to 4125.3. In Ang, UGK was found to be 4124.32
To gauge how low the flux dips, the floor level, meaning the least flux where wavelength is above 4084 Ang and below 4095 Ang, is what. 7.532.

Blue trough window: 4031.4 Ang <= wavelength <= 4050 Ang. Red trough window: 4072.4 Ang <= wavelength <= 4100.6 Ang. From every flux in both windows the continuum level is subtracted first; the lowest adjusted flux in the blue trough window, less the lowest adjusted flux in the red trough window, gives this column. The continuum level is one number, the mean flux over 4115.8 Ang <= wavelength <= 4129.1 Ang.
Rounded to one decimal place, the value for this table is 0.9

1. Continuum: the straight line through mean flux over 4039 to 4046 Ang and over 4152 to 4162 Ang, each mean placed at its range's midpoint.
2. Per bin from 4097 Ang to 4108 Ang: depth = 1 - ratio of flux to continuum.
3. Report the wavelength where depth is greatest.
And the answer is 4099.70 Ang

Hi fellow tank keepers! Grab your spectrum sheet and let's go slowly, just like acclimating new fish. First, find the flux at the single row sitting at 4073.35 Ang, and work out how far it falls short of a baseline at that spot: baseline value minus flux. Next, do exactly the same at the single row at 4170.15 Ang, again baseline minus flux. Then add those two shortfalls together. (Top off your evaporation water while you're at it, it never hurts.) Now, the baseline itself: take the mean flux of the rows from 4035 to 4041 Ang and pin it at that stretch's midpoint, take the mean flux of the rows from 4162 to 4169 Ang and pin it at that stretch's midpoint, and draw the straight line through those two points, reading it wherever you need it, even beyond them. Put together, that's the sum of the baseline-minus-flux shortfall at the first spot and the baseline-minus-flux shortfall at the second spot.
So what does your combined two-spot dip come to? 0.7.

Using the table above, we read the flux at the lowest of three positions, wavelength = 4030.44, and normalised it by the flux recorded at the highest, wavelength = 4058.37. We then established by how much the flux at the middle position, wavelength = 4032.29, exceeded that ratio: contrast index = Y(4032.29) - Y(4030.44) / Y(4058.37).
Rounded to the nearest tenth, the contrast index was 7.3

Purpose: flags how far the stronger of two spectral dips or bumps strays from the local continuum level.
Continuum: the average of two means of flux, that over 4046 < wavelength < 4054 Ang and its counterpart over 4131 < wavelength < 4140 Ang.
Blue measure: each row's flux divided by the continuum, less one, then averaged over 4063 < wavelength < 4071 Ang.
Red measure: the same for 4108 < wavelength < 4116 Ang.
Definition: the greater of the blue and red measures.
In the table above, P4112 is 0.01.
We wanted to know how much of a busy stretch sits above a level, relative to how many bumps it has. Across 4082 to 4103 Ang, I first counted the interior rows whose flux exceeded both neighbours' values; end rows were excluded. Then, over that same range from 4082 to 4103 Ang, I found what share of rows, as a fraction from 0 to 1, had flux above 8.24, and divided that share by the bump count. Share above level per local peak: 0.23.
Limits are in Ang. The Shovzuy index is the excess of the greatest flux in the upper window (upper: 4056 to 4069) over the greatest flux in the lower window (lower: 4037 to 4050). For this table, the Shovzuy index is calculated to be -0.2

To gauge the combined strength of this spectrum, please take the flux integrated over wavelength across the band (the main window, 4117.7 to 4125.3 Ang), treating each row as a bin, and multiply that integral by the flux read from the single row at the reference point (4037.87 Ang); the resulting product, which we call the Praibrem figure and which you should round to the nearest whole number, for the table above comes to 577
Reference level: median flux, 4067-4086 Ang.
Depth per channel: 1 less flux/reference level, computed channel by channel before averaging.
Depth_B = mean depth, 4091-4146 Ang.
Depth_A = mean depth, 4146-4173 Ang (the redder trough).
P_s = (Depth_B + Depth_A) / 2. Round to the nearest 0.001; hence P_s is 0.010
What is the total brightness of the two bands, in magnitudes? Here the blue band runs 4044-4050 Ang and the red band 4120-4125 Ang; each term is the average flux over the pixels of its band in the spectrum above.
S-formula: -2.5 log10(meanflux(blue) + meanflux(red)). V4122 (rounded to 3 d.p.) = -3.020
